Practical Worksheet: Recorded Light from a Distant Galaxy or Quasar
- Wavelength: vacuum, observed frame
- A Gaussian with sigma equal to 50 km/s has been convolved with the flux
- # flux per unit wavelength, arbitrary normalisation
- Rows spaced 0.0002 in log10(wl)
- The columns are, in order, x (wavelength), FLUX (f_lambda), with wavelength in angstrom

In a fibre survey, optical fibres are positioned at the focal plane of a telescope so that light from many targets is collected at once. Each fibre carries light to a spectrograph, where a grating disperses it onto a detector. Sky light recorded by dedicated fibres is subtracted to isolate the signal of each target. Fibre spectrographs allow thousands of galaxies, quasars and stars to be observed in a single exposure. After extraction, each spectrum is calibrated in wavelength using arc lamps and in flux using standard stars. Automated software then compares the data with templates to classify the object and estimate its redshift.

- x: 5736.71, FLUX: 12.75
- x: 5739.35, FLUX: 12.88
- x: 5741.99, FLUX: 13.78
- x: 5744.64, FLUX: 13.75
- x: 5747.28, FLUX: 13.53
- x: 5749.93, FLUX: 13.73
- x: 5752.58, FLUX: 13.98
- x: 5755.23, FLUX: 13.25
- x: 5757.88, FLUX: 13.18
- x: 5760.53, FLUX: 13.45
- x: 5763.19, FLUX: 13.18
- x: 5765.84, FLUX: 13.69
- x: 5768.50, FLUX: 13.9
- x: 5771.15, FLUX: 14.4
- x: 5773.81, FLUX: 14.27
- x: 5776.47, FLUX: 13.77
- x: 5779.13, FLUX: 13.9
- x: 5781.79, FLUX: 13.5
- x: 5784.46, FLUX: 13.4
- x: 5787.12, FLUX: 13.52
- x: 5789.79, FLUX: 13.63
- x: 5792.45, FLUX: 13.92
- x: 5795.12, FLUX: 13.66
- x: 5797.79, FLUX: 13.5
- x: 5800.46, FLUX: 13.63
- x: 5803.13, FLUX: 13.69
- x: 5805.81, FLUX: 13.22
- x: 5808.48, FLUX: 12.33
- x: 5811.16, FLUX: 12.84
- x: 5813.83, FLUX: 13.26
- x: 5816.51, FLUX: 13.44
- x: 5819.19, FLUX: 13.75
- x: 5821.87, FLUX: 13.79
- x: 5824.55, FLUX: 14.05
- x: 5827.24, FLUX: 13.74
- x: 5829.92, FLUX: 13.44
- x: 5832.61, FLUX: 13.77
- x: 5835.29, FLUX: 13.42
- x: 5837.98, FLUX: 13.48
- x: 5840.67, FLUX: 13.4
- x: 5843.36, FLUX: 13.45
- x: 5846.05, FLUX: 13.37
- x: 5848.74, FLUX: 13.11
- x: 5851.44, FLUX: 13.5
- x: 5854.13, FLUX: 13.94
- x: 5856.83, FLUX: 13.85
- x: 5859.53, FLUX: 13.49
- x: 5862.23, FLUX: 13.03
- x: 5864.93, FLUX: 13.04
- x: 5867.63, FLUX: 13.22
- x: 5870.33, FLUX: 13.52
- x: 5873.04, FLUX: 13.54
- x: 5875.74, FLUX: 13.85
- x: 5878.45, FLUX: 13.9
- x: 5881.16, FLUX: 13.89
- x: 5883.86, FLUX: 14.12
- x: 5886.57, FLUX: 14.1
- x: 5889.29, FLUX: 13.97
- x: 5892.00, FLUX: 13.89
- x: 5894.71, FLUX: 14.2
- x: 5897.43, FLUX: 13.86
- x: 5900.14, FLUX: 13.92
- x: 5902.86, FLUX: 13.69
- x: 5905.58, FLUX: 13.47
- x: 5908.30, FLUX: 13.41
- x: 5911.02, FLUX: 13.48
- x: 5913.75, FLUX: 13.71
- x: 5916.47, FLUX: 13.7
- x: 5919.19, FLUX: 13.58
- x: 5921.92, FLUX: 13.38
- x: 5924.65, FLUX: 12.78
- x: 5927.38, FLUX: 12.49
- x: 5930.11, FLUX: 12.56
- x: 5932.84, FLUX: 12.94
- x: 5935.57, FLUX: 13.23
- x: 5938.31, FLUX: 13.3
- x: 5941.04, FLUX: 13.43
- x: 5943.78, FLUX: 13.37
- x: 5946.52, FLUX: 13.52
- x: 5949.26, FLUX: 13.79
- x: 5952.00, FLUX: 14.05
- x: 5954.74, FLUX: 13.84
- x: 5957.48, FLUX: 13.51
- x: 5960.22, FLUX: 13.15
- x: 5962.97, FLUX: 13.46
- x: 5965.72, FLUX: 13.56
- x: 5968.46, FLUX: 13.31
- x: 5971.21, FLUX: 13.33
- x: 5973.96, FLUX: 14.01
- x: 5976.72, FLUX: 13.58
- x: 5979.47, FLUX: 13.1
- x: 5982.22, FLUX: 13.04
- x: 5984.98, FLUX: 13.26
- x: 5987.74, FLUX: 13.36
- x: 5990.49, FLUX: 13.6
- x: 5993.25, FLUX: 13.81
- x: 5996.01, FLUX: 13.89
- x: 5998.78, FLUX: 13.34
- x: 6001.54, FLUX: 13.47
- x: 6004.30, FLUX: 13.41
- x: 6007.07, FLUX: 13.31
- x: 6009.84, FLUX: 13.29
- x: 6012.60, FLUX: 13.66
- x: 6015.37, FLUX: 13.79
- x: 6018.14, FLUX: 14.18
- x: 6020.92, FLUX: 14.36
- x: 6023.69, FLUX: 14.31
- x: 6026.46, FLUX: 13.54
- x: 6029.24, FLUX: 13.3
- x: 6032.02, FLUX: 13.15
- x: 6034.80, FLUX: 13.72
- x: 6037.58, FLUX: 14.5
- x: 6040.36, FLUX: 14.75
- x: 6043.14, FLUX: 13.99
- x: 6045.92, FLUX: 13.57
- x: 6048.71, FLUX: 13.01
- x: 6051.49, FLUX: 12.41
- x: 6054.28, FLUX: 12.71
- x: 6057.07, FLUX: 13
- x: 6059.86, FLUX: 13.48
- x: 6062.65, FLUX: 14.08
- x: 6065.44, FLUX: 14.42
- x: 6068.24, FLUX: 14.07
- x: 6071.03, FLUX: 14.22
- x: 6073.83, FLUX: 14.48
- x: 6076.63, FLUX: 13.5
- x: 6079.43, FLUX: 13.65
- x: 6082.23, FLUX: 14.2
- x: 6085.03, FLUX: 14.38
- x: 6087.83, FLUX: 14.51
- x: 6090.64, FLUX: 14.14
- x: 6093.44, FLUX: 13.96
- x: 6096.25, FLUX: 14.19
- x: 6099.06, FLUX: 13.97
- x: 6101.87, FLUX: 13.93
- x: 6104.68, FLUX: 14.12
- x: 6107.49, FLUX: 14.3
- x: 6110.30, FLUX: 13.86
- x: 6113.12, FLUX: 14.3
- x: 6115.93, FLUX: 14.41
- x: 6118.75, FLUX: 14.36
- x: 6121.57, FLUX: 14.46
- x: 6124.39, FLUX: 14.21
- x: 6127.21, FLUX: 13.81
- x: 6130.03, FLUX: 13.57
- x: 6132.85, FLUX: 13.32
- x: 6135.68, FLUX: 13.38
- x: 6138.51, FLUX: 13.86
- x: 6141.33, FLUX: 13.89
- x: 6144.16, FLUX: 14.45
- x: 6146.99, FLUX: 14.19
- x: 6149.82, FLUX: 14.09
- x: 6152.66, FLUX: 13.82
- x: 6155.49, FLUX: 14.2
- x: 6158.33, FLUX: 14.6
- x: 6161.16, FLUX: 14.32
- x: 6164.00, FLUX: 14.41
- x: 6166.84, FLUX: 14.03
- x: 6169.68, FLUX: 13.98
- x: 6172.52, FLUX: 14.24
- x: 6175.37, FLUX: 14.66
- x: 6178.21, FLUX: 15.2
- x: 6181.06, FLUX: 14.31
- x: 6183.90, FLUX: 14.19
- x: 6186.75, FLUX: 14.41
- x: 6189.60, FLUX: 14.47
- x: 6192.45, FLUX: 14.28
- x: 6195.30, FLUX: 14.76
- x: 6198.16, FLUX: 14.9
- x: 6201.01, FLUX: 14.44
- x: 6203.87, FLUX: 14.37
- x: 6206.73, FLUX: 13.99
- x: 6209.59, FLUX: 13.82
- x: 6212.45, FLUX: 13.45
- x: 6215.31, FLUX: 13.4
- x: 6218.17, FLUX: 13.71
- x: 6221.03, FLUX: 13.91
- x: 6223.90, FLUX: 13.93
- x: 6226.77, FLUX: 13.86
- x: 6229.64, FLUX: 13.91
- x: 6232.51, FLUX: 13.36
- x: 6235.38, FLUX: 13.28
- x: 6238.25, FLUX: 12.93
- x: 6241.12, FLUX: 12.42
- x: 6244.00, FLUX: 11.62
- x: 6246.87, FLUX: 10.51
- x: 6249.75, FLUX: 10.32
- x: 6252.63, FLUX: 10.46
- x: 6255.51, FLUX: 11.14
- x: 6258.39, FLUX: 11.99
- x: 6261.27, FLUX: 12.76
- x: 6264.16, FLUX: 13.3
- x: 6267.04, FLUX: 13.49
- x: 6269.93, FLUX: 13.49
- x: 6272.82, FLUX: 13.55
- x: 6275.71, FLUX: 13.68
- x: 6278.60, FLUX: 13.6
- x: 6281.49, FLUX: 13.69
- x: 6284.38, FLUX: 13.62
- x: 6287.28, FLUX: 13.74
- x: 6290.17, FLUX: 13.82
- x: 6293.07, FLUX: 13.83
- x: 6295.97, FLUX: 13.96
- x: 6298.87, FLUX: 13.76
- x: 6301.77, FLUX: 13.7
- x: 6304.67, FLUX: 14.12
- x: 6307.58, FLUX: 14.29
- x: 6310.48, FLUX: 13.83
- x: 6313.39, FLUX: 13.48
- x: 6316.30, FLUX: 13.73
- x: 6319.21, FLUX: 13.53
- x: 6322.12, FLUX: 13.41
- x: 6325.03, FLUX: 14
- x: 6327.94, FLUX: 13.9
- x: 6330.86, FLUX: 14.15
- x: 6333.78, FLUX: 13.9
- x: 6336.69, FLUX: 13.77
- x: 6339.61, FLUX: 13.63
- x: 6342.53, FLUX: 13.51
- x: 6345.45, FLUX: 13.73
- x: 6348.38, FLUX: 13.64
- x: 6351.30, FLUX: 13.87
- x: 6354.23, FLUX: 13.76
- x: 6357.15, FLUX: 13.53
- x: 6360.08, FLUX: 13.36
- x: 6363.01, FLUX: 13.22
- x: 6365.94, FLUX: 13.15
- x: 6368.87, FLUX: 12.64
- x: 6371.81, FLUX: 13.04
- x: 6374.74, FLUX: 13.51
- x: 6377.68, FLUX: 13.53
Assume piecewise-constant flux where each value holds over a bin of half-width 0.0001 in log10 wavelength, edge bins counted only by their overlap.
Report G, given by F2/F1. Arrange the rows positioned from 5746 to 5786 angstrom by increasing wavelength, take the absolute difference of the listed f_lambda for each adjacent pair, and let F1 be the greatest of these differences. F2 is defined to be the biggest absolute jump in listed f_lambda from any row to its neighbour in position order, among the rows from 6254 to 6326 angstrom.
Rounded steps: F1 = 0.73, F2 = 0.85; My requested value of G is 1.16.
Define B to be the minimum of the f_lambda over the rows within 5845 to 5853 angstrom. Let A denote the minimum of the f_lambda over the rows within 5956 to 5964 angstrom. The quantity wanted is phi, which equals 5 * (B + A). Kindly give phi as 131.3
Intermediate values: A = 13.15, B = 13.11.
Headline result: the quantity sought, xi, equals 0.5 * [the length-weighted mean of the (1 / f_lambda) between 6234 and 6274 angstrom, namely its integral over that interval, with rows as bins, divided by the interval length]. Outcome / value 0.0413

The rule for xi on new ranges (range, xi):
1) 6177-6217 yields 0.0351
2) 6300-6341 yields 0.0362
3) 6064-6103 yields 0.0354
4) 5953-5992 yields 0.0372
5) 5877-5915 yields 0.0362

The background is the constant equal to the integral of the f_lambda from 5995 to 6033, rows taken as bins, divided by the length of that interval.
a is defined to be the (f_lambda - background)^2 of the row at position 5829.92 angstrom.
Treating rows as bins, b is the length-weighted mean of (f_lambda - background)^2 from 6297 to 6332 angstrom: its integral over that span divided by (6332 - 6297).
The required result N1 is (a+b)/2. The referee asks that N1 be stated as 0.07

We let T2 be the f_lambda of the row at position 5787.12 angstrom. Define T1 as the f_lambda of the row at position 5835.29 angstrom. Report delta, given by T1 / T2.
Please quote 0.99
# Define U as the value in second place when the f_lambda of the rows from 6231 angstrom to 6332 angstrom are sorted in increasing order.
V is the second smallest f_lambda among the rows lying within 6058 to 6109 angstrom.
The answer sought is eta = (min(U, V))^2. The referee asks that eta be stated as 109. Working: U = 10.46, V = 13.5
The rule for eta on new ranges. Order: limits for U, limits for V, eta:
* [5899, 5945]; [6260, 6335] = 158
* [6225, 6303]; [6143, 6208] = 109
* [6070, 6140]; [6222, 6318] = 109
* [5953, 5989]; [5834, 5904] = 170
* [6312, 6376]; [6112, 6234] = 170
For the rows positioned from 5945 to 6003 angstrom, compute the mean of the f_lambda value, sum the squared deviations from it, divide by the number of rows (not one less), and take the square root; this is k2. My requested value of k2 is 0.28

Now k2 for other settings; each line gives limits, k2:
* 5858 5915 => 0.33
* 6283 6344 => 0.22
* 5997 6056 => 0.57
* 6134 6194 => 0.36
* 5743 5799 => 0.31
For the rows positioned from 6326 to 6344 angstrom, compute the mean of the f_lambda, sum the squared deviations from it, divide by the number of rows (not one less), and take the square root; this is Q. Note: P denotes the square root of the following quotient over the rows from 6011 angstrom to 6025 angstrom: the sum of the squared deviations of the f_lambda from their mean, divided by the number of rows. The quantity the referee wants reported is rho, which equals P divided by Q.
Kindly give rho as 1.4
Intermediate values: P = 0.28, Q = 0.206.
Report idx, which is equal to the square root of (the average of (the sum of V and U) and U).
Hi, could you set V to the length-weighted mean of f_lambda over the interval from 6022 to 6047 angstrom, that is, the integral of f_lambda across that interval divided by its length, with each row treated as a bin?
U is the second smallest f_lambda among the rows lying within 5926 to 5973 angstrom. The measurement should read 4.42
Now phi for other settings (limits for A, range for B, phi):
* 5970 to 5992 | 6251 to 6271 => 117.5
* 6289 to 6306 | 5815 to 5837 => 135.6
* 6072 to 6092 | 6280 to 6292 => 135.6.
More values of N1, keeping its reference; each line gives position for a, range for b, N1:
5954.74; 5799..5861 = 0.10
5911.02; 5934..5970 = 0.06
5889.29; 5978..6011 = 0.11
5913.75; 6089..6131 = 0.14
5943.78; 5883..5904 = 0.10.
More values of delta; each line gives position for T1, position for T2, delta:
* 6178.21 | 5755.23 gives 1.15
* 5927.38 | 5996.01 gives 0.90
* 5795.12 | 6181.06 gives 0.95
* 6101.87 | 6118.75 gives 0.97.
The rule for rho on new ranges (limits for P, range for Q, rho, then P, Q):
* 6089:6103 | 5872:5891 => 0.6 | 0.11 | 0.179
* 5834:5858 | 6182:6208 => 0.9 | 0.24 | 0.260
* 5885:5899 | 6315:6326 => 0.6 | 0.13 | 0.223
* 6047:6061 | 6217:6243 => 0.7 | 0.36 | 0.500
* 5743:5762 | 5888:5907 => 1.3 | 0.27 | 0.212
